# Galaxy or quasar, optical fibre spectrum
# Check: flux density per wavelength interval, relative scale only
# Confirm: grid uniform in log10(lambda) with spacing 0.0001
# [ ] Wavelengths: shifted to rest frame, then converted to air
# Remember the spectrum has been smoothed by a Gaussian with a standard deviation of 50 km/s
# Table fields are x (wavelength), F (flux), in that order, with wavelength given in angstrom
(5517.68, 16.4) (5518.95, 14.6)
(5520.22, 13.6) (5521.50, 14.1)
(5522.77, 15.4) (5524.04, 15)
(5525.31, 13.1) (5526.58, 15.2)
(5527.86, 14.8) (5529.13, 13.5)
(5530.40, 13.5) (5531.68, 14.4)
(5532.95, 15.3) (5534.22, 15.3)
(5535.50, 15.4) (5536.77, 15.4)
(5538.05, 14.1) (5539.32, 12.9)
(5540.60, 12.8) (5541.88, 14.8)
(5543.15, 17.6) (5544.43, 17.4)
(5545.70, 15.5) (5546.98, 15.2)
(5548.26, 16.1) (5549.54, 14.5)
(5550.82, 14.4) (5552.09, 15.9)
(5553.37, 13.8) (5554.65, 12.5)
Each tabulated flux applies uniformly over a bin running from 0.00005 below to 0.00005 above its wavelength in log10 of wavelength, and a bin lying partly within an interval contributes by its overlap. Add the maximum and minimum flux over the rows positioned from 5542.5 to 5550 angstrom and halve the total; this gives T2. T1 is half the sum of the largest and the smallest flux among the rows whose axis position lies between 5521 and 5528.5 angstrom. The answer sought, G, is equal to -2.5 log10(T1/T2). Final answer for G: 0.13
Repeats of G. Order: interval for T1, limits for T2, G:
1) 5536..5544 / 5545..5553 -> 0.00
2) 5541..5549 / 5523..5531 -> -0.15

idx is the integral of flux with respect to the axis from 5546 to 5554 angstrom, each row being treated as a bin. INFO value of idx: 120.0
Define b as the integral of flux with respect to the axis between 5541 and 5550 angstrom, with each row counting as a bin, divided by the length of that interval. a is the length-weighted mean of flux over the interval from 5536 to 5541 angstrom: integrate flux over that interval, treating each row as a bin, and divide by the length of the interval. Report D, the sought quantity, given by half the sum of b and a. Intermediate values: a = 13.9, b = 15.8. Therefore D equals 14.9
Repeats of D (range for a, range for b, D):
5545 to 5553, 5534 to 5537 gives 15.3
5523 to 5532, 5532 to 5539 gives 14.6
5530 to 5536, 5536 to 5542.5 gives 14.4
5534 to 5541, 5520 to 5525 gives 14.4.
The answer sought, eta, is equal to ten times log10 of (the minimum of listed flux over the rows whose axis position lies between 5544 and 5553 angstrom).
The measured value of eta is 11.6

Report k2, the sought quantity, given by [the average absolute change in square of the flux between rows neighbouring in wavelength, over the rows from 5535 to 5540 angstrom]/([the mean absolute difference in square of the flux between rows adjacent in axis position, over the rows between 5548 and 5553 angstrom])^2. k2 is 0.022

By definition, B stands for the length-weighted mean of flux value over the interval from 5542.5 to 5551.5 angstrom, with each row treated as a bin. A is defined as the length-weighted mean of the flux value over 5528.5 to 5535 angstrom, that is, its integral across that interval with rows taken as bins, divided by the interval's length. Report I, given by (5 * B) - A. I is 65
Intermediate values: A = 14.4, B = 15.8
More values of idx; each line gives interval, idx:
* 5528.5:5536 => 109.1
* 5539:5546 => 106.8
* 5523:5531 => 114.1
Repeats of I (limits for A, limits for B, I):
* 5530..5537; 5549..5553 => 60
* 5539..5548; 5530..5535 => 58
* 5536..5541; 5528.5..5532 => 55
